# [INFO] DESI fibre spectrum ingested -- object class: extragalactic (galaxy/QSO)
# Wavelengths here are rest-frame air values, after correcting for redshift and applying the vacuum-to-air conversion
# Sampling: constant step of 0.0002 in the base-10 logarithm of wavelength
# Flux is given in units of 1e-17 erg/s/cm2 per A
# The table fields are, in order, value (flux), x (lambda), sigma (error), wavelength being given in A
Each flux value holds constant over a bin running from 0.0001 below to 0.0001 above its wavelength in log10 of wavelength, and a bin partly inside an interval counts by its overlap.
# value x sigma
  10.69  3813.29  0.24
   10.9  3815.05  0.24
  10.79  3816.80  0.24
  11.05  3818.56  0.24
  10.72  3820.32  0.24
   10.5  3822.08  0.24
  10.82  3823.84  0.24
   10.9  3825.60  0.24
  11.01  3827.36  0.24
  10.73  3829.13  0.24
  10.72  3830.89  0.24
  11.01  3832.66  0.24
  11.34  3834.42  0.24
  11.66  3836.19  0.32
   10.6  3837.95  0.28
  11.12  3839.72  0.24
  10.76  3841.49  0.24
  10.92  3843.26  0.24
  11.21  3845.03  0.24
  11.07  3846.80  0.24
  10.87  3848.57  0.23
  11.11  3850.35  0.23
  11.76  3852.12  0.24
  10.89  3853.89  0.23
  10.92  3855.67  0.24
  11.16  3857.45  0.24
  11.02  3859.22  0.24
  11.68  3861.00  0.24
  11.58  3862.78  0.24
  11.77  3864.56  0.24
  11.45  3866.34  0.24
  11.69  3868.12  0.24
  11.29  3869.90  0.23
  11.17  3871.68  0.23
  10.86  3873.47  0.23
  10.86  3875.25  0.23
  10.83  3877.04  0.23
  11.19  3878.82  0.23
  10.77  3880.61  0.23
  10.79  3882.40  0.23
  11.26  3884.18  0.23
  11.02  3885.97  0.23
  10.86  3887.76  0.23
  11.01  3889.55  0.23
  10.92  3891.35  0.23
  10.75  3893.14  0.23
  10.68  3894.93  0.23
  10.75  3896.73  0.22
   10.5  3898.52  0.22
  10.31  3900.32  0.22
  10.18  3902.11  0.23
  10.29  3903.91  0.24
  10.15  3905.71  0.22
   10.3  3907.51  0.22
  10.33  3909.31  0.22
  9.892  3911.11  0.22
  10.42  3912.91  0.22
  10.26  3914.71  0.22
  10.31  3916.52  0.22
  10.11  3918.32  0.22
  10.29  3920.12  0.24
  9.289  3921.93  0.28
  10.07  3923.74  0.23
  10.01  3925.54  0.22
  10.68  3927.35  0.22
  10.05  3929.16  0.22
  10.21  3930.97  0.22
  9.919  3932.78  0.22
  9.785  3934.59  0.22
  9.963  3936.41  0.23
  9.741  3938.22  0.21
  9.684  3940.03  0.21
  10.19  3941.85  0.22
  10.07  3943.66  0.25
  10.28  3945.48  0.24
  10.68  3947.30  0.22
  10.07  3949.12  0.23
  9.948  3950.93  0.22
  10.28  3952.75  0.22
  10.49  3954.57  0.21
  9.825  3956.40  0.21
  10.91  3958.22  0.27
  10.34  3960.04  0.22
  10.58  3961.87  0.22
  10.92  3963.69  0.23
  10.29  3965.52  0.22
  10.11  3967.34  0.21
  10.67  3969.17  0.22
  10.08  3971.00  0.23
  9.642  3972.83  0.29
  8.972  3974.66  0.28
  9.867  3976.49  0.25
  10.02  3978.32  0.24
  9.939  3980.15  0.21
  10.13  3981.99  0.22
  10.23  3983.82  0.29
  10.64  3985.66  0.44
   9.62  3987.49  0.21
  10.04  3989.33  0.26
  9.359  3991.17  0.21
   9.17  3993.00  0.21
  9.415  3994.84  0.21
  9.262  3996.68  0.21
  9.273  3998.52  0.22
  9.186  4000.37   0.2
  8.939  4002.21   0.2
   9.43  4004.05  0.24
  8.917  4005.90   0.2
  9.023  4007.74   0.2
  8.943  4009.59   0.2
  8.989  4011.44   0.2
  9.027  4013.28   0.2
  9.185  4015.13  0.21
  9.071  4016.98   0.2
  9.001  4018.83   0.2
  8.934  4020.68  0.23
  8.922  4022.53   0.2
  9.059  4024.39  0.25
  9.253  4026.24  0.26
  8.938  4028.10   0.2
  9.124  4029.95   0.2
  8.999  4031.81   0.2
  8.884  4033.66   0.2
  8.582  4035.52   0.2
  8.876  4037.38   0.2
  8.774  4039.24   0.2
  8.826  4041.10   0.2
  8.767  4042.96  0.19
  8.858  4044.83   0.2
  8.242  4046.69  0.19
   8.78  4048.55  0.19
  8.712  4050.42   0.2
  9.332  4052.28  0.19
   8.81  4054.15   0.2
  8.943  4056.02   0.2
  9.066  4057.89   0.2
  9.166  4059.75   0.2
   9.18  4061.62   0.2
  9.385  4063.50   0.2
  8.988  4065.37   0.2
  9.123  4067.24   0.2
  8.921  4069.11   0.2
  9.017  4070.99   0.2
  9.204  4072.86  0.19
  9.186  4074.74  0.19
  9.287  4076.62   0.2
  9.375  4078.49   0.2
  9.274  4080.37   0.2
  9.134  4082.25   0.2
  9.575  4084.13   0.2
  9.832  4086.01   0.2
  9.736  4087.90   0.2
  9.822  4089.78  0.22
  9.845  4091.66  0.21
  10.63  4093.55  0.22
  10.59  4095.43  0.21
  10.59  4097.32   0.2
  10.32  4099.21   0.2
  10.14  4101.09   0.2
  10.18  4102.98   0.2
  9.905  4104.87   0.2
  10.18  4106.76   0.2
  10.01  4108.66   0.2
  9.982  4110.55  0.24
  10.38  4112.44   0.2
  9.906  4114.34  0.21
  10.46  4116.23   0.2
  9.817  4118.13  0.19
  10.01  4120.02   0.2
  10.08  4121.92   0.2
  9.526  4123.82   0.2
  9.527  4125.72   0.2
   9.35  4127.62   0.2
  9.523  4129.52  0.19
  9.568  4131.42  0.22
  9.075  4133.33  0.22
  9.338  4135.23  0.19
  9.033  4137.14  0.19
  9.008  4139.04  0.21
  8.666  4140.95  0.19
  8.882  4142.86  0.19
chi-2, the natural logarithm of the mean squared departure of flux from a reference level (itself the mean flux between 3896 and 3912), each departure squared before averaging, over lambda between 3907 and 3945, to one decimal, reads -2.0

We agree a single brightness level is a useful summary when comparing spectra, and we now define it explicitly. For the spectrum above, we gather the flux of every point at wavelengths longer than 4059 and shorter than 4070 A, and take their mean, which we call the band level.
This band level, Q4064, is 9.1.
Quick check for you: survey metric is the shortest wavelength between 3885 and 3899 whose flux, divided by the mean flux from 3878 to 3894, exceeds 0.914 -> 3885.97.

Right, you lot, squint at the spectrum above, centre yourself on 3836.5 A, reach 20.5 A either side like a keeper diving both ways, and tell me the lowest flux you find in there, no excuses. 10.5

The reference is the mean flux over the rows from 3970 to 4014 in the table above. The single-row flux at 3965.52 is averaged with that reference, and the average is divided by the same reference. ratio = 1.04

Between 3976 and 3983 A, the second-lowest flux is 9.939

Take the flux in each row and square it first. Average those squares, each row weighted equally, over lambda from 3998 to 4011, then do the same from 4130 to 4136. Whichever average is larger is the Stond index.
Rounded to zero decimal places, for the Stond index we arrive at 87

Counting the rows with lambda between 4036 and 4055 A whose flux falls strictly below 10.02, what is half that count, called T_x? 5.0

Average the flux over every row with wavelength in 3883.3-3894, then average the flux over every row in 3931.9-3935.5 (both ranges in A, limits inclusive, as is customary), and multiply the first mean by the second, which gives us 108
